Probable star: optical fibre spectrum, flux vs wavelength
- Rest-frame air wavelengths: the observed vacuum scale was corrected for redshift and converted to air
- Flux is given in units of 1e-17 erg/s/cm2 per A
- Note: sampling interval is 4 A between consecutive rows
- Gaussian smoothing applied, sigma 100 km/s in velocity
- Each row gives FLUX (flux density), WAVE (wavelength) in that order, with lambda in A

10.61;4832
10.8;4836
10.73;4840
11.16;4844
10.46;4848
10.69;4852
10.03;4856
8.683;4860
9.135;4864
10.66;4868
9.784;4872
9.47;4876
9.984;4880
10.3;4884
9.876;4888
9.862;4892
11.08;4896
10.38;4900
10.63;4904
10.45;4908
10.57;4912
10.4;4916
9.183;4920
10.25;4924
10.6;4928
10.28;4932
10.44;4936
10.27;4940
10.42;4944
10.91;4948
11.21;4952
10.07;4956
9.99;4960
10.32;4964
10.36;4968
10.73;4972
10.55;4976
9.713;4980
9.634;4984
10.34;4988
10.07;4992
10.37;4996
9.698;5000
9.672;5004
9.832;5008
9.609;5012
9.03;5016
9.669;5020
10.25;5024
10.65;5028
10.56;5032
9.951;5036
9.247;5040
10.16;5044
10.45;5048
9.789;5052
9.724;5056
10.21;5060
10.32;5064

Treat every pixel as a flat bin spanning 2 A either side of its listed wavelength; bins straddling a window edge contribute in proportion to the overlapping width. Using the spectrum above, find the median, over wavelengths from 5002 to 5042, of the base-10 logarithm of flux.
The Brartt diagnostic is 0.99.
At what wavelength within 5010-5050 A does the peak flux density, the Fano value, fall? 5028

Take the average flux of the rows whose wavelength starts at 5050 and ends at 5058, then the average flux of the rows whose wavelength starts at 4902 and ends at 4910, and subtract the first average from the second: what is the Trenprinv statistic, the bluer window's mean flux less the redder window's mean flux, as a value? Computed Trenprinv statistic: 0.8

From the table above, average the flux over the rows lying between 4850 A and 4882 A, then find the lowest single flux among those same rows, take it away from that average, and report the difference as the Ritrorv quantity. 1.12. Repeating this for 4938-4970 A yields 0.45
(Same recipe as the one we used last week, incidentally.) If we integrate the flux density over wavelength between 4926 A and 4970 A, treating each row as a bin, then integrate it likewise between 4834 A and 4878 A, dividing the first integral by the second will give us 1.03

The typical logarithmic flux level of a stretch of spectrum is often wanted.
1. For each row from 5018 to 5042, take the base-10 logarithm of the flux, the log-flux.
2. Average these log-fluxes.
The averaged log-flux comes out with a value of 1.00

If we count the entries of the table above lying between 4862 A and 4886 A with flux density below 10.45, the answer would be 5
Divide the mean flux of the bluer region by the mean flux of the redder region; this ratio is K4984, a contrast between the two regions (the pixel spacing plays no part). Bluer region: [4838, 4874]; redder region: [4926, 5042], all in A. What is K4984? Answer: 0.999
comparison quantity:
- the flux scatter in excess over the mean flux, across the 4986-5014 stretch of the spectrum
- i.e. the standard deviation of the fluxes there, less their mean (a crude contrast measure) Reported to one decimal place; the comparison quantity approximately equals -9.6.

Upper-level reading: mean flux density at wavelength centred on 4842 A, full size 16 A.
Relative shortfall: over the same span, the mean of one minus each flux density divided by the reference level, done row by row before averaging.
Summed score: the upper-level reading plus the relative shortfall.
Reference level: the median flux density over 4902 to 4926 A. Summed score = 10.8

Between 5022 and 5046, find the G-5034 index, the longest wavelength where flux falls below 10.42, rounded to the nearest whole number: 5044 A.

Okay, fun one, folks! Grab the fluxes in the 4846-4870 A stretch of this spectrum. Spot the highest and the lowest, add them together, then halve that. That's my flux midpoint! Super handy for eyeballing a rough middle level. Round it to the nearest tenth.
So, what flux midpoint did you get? 9.7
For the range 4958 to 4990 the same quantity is 10.2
